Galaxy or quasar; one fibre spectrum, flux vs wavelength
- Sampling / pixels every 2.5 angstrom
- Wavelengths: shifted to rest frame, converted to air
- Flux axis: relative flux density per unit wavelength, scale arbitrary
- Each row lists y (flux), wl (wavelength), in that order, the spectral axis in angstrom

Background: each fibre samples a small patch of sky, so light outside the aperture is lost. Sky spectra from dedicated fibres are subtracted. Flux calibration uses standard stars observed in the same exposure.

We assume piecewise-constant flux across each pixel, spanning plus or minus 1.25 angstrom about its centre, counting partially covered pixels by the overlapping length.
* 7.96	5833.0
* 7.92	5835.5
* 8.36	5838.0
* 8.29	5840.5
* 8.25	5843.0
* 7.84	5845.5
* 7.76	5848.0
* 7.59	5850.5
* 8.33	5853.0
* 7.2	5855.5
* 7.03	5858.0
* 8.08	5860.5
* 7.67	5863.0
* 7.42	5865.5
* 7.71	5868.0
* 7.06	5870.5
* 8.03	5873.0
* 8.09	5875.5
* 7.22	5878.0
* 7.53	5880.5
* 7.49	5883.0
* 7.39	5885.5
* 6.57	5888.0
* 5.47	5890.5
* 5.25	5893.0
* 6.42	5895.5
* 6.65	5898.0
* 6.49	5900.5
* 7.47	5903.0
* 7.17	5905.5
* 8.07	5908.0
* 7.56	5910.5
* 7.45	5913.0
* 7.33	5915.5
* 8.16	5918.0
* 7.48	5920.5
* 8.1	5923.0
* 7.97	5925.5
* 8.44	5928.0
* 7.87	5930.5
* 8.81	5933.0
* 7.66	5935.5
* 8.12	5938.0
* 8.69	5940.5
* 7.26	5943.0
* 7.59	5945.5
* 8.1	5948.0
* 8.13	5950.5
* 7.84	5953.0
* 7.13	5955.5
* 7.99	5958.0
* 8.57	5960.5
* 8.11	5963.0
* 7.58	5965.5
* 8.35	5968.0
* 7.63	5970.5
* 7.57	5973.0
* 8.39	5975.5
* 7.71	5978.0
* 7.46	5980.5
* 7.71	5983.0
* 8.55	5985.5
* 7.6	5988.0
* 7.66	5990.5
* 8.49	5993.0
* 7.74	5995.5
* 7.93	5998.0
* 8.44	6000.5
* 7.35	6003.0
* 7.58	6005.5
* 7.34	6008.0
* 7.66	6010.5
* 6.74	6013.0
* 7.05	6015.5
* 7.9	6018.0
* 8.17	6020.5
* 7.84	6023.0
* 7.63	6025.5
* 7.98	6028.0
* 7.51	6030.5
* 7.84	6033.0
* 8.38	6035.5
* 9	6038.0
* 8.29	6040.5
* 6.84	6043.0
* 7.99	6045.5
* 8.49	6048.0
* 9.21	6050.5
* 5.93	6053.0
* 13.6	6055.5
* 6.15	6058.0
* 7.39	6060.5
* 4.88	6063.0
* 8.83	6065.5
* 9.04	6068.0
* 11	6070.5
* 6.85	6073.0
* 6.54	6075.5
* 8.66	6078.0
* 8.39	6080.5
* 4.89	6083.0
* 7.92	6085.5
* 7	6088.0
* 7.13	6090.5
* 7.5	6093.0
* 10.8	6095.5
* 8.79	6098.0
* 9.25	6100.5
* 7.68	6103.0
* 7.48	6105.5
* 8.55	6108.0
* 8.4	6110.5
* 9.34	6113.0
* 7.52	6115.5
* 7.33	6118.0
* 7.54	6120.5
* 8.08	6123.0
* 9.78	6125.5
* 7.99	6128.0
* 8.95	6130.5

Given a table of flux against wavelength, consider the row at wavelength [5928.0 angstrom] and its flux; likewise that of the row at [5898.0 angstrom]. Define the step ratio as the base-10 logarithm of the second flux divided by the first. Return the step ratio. -0.10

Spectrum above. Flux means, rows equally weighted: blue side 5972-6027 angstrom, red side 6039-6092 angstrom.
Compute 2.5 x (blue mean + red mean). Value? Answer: 39.0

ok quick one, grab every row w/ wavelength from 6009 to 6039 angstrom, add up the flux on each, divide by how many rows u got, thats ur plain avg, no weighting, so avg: 7.8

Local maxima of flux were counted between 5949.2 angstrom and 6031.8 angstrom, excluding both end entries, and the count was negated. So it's -10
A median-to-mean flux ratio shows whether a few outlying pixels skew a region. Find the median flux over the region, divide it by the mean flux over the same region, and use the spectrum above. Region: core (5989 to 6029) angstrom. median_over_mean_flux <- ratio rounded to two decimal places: 1.00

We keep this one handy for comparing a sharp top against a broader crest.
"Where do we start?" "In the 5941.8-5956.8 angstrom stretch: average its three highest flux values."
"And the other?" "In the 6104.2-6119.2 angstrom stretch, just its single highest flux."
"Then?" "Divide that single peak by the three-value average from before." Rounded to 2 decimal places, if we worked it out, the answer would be 1.16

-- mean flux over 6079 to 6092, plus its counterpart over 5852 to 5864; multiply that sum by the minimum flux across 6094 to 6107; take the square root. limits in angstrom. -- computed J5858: 10.5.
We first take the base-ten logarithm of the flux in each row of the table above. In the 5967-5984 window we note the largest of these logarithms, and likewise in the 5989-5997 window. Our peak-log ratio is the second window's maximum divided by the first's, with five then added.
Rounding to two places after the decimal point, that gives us 6.01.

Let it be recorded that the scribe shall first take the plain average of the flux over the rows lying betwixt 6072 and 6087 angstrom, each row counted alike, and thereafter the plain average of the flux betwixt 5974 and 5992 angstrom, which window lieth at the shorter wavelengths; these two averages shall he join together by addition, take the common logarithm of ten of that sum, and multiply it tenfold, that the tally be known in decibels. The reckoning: 11.8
